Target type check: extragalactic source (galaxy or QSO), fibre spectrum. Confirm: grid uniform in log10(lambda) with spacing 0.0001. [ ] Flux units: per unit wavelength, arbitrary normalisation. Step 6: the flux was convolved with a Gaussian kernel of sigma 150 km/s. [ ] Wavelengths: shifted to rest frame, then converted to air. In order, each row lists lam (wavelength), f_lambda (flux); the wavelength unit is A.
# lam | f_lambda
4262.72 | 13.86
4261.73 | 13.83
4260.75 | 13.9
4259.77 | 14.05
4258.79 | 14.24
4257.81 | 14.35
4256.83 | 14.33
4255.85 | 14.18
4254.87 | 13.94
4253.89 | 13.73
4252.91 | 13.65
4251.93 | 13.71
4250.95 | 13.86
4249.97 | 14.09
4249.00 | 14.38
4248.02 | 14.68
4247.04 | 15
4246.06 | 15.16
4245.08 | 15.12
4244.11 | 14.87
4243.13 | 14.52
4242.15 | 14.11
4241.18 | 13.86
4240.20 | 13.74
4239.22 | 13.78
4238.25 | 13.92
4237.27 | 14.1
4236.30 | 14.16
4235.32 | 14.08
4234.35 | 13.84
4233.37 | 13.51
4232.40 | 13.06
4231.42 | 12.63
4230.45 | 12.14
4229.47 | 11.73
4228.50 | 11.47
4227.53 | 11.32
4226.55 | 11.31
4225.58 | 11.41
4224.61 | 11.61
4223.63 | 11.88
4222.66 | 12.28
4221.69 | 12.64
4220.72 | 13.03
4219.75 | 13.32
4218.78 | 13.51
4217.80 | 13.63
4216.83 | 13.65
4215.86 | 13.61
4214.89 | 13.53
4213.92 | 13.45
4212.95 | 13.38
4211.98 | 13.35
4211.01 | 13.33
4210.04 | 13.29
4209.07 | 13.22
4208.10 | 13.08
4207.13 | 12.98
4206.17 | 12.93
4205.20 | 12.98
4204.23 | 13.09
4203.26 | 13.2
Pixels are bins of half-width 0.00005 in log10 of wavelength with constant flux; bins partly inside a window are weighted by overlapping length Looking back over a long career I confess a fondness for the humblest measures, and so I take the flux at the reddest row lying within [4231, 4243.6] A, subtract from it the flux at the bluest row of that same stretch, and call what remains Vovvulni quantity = 1.9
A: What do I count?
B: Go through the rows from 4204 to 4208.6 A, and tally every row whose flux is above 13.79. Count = 0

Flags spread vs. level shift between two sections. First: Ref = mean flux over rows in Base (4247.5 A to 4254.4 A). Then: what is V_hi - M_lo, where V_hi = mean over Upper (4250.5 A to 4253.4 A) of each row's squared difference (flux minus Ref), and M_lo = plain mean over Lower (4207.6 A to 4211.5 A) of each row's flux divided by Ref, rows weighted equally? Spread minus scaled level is -0.86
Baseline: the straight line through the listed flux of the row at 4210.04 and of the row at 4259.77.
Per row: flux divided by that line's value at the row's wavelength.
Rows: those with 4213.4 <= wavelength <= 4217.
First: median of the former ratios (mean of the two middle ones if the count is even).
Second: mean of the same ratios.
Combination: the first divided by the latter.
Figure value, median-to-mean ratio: 1.001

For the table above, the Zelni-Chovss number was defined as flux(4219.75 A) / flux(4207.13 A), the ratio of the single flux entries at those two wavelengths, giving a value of 1.03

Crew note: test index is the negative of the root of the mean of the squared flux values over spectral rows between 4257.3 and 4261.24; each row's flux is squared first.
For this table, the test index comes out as -14.1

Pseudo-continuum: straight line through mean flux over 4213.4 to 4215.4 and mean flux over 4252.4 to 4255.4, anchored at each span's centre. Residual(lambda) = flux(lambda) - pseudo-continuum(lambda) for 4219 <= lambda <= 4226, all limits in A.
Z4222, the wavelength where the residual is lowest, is 4225.58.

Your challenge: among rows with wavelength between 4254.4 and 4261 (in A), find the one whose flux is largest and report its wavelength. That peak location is 4257.81 A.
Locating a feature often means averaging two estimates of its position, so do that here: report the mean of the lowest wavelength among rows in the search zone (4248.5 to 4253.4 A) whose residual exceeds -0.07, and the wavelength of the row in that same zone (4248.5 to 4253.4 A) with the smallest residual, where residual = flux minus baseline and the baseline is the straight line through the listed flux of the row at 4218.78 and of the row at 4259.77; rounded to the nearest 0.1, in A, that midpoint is 4251.0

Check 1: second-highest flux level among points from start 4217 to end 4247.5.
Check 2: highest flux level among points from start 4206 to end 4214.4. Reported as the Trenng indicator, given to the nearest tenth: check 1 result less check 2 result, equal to 1.7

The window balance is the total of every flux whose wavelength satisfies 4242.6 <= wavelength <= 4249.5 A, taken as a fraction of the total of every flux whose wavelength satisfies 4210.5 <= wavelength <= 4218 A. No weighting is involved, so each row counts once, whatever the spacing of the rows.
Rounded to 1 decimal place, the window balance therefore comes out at 1.0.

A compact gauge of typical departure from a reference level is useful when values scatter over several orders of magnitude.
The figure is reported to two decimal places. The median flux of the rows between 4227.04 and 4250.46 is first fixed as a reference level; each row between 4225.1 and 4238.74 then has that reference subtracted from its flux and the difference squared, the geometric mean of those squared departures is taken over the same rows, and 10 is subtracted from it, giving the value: -9.59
